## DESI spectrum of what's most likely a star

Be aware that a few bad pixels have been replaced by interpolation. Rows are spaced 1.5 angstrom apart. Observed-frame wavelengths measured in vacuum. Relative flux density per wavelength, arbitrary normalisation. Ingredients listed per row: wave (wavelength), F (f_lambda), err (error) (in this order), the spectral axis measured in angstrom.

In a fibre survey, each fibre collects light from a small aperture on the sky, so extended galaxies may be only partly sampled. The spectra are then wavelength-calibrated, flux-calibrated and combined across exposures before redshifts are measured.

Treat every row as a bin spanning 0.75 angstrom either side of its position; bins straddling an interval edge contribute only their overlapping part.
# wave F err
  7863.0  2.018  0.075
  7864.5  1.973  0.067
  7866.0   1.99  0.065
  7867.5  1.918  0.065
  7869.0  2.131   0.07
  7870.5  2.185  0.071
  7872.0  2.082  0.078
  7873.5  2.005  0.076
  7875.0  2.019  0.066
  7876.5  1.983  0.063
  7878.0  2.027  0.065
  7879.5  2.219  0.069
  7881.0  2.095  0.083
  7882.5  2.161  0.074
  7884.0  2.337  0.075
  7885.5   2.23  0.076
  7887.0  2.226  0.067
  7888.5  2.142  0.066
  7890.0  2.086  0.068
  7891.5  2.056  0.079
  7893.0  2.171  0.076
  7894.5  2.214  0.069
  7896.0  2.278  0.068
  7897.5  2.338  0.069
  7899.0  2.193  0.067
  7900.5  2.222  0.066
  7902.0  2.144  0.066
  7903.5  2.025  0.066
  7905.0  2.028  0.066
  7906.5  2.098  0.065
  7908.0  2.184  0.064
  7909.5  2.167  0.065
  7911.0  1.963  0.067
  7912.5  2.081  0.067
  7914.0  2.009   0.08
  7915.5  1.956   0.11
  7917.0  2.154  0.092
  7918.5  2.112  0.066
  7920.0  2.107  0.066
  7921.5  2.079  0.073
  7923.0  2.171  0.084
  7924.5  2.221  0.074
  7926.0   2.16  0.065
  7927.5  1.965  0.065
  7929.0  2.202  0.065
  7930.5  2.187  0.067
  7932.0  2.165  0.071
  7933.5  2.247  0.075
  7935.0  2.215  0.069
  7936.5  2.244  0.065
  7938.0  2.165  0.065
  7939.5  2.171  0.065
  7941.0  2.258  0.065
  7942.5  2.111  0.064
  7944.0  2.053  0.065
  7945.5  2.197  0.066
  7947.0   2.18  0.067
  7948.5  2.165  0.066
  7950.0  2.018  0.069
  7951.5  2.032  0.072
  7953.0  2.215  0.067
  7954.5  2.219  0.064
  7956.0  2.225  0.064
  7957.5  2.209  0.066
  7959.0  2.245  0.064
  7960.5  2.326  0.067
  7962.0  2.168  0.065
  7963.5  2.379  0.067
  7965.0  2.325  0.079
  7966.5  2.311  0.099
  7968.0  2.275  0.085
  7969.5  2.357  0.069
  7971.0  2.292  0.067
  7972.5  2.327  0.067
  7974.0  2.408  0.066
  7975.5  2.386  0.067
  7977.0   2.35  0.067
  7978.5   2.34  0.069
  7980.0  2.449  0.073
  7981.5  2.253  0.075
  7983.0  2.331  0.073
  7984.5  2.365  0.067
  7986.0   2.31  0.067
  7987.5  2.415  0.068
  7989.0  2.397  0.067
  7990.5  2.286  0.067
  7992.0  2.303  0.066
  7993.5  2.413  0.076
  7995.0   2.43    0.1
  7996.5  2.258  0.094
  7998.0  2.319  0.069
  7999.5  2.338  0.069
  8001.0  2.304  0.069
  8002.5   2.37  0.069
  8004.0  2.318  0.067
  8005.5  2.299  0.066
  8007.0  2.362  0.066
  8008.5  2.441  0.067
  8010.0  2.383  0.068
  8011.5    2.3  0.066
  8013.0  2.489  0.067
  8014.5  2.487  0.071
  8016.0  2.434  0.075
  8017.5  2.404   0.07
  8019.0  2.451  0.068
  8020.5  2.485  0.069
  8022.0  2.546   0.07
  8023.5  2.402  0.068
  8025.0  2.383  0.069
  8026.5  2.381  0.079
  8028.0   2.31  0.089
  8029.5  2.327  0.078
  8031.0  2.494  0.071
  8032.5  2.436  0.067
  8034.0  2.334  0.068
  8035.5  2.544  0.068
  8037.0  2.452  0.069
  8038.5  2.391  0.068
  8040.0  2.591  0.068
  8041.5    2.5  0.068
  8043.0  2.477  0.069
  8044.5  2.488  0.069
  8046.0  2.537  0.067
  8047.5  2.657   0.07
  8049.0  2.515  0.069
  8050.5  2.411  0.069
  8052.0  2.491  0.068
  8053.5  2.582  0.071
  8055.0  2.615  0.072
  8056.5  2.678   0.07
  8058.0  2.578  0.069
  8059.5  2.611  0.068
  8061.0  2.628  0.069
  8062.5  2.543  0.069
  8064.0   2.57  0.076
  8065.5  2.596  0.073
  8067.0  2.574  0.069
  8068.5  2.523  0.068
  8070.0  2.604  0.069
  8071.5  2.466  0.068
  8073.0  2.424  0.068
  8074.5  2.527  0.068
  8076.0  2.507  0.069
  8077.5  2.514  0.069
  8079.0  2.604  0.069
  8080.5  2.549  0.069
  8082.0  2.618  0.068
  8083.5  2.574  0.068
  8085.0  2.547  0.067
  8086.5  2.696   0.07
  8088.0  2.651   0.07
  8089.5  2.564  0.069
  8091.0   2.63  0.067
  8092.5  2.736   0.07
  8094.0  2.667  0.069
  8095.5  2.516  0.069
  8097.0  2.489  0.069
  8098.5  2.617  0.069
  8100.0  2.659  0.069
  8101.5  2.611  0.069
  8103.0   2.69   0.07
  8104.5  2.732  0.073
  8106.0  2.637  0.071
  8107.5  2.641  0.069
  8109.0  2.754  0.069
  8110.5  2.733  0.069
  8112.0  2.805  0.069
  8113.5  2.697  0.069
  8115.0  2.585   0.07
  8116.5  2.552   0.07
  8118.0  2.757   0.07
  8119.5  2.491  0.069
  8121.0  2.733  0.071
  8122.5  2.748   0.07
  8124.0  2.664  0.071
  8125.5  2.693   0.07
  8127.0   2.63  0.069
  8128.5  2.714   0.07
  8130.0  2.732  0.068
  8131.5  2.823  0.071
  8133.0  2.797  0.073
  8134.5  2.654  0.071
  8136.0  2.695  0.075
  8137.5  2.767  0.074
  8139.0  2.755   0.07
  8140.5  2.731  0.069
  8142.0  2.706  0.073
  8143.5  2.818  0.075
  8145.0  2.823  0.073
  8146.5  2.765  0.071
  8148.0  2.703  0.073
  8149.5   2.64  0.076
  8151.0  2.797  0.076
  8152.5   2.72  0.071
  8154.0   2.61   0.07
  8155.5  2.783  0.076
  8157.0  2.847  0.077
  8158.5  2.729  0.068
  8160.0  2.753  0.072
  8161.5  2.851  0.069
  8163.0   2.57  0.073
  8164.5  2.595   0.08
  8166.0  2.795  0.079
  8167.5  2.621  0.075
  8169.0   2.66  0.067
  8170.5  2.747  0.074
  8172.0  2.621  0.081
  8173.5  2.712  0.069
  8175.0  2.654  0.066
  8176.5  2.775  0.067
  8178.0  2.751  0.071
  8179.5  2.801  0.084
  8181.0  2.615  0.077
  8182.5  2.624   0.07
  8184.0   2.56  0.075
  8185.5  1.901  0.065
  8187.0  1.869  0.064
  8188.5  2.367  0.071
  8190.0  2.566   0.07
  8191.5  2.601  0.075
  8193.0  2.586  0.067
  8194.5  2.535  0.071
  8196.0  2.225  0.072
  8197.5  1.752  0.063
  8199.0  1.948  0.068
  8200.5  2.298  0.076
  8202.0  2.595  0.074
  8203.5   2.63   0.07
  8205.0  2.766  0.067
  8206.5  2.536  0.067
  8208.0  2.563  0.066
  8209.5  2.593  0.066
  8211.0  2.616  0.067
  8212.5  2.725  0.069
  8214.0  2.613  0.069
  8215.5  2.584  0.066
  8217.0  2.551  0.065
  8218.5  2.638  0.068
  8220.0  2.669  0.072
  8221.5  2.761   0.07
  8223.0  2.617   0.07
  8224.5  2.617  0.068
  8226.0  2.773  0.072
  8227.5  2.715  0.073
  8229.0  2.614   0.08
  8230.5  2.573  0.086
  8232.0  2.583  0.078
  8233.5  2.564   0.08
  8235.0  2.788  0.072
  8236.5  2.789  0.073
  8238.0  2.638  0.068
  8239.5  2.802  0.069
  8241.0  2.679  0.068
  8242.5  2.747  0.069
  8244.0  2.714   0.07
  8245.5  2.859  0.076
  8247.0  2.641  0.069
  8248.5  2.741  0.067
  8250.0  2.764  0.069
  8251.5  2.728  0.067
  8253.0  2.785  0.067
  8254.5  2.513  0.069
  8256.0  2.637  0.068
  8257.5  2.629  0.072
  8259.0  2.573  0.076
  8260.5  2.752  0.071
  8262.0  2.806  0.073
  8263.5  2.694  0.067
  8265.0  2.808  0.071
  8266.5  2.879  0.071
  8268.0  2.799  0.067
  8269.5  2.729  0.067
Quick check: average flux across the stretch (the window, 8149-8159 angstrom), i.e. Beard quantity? 2.73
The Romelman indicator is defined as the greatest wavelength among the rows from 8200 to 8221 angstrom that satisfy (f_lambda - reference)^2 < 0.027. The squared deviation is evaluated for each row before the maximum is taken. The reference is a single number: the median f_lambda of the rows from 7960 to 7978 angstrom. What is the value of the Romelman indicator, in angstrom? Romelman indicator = 8200.5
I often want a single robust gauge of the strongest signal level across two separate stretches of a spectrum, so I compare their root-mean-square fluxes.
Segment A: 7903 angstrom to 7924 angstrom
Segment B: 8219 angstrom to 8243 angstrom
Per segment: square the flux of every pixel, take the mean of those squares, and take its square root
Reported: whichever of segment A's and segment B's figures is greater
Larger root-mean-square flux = 2.68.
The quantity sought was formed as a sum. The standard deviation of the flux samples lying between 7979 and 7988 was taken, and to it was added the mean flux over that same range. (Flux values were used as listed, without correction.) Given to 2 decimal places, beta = 2.42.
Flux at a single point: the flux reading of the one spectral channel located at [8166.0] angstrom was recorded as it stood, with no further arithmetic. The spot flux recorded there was 2.795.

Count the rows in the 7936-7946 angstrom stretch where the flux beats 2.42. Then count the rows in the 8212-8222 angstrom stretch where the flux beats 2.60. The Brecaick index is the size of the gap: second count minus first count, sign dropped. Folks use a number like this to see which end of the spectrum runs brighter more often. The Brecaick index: 5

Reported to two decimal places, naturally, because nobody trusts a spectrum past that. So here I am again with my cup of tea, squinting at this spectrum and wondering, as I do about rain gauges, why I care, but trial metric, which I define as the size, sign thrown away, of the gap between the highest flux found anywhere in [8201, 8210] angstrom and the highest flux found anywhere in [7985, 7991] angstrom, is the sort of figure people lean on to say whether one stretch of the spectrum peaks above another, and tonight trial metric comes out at 0.35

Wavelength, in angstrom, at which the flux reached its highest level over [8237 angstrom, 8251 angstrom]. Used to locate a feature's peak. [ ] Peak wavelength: 8245.5 angstrom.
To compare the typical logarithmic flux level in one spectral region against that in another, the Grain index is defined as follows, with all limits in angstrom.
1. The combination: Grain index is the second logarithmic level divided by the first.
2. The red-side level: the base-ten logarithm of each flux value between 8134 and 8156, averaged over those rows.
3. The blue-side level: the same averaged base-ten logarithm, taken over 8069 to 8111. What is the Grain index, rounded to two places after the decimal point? 0.95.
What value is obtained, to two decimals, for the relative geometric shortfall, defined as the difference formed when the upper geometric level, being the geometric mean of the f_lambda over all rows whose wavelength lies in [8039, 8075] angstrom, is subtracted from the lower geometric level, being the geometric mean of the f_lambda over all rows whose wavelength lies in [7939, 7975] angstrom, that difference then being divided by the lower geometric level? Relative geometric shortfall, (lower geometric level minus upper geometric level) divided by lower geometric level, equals -0.15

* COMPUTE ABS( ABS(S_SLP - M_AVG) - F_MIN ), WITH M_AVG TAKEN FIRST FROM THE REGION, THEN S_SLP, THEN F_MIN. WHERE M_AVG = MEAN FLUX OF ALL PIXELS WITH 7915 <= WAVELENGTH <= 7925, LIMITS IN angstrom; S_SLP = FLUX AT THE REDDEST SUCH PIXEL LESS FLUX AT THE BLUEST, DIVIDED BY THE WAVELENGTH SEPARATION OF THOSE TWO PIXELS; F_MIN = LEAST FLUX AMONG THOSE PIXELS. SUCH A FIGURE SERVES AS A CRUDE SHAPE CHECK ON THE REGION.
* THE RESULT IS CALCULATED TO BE 0.13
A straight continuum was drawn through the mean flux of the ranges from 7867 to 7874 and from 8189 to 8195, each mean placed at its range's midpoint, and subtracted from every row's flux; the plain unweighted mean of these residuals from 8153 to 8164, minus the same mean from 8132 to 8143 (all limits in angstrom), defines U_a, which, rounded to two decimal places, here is -0.03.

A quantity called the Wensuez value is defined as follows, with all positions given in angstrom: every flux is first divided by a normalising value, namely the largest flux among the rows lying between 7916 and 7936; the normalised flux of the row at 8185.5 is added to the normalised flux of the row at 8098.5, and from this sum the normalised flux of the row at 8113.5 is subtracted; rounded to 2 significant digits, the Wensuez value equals 0.81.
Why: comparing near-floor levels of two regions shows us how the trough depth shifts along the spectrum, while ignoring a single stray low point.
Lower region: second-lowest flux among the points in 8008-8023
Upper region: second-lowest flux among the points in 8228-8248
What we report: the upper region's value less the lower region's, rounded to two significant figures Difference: 0.19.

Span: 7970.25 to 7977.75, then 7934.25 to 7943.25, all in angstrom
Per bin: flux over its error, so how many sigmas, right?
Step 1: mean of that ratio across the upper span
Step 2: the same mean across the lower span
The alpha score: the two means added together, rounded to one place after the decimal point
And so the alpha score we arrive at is 68.7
